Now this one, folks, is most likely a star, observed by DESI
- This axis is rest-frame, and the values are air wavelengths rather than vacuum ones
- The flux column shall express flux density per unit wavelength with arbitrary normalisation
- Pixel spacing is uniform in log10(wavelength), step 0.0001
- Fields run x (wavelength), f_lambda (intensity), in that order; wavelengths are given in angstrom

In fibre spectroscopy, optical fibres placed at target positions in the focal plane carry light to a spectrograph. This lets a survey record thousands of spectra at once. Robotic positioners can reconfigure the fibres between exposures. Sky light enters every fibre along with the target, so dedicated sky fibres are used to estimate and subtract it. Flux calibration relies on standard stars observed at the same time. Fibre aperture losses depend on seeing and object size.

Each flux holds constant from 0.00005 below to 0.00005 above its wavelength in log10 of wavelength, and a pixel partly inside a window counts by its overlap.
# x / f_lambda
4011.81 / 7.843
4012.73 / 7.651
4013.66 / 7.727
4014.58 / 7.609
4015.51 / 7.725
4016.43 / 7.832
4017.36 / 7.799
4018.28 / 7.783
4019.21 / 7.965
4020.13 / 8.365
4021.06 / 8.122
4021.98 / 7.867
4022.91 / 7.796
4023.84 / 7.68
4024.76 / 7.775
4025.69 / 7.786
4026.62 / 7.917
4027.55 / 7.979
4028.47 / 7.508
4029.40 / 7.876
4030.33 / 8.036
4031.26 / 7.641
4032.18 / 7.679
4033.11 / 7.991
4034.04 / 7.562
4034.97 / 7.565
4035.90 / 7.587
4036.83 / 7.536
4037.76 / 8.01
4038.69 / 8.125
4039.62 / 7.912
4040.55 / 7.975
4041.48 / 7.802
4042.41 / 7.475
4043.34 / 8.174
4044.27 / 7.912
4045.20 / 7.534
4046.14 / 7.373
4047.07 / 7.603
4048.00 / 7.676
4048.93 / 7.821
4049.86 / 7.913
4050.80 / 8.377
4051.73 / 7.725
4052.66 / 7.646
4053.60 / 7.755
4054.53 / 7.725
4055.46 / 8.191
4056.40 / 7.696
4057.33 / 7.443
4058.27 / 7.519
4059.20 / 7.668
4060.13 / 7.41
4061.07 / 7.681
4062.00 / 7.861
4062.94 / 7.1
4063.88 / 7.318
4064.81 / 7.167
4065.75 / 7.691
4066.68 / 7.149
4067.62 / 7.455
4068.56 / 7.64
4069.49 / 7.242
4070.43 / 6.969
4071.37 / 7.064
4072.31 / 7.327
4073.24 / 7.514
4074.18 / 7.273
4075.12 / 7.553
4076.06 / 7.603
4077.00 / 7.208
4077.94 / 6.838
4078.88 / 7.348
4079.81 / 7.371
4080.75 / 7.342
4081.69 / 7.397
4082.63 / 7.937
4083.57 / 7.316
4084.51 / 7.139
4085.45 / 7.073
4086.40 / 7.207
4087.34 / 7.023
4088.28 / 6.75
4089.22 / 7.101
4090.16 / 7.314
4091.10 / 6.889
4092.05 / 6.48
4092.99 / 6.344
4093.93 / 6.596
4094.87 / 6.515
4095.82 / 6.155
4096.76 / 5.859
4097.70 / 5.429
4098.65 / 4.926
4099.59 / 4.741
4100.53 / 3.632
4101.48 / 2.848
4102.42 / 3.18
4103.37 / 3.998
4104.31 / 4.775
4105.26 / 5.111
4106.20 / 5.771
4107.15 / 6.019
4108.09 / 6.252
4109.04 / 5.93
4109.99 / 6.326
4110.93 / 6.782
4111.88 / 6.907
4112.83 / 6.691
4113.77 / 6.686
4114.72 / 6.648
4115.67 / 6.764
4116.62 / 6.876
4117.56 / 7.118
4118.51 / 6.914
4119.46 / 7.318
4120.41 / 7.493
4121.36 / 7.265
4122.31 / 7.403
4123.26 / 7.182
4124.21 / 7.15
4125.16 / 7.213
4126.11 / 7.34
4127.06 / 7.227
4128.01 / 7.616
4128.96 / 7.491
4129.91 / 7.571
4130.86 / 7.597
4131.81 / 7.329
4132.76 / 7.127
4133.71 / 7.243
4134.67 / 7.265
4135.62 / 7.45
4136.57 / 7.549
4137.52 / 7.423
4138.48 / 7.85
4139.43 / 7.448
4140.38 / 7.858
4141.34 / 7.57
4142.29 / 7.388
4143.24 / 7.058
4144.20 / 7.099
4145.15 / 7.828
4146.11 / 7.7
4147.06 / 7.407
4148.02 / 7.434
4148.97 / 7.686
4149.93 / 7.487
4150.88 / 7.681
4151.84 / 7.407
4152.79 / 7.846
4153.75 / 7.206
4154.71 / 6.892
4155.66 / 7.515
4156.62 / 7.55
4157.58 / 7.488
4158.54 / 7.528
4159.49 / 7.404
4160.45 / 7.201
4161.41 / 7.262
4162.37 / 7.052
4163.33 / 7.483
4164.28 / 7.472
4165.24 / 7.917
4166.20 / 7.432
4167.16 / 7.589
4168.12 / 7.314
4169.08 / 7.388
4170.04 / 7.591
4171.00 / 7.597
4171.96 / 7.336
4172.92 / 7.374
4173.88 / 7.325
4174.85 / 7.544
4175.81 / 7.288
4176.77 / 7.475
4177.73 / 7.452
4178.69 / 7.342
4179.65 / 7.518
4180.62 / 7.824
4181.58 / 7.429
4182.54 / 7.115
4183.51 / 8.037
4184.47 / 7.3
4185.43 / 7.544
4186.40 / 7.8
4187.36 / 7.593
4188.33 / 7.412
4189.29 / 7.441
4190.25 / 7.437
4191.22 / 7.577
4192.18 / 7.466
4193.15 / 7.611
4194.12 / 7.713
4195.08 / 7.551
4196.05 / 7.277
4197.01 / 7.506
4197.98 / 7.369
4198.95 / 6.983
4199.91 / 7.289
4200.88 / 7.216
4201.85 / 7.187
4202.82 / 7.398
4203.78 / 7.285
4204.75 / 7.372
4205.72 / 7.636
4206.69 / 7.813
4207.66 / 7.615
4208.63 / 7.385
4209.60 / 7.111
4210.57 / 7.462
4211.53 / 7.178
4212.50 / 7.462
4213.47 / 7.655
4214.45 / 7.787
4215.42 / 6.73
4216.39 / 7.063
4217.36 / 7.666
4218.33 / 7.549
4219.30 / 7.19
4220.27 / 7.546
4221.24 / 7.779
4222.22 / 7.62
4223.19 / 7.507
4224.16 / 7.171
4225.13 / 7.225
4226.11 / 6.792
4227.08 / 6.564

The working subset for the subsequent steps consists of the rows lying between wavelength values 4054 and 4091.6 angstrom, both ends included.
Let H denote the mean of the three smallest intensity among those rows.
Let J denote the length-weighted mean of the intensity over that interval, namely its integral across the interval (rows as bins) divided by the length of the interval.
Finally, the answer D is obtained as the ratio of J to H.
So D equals 1.079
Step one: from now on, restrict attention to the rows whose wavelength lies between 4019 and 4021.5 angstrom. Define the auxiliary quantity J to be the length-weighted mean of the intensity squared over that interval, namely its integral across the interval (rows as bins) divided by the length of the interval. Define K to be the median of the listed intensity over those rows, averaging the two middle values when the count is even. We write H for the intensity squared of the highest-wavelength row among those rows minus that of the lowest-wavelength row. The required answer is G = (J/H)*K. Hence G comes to 215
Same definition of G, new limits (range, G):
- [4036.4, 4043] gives -532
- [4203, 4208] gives 88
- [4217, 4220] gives -60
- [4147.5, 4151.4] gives 116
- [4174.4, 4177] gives -399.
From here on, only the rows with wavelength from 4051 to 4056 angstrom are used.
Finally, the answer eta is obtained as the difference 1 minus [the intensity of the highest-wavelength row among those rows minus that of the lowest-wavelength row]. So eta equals 0.5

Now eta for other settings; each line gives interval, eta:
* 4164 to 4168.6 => 1.2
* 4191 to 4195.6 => 1.0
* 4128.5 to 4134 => 1.2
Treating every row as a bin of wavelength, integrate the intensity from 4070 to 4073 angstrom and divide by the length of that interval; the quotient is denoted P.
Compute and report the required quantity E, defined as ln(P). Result 1.97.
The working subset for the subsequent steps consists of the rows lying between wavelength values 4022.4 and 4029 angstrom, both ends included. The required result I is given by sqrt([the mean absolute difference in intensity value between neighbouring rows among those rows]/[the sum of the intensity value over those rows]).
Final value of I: 0.052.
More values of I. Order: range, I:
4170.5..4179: 0.046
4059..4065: 0.077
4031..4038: 0.056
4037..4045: 0.065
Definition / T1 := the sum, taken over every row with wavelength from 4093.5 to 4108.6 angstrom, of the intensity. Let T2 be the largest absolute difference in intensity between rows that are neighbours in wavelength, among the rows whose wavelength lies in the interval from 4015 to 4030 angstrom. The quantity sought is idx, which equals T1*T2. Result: 39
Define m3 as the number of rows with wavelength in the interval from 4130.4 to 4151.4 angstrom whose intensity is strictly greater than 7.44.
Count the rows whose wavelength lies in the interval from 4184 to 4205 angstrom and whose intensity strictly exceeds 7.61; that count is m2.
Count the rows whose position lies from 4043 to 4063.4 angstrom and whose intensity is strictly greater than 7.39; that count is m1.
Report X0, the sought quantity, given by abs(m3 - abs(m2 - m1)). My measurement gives 5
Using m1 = 20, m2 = 3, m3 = 12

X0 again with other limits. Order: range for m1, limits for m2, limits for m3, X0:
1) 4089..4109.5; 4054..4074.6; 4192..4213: 2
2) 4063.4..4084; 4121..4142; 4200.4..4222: 6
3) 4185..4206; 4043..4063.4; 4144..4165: 11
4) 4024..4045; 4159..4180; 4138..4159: 7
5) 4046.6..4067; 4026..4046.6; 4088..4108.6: 4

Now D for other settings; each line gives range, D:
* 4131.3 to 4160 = 1.063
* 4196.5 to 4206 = 1.027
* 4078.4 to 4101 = 1.484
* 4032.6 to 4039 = 1.026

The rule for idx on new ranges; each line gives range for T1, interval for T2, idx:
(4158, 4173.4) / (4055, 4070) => 91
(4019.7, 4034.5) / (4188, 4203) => 48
